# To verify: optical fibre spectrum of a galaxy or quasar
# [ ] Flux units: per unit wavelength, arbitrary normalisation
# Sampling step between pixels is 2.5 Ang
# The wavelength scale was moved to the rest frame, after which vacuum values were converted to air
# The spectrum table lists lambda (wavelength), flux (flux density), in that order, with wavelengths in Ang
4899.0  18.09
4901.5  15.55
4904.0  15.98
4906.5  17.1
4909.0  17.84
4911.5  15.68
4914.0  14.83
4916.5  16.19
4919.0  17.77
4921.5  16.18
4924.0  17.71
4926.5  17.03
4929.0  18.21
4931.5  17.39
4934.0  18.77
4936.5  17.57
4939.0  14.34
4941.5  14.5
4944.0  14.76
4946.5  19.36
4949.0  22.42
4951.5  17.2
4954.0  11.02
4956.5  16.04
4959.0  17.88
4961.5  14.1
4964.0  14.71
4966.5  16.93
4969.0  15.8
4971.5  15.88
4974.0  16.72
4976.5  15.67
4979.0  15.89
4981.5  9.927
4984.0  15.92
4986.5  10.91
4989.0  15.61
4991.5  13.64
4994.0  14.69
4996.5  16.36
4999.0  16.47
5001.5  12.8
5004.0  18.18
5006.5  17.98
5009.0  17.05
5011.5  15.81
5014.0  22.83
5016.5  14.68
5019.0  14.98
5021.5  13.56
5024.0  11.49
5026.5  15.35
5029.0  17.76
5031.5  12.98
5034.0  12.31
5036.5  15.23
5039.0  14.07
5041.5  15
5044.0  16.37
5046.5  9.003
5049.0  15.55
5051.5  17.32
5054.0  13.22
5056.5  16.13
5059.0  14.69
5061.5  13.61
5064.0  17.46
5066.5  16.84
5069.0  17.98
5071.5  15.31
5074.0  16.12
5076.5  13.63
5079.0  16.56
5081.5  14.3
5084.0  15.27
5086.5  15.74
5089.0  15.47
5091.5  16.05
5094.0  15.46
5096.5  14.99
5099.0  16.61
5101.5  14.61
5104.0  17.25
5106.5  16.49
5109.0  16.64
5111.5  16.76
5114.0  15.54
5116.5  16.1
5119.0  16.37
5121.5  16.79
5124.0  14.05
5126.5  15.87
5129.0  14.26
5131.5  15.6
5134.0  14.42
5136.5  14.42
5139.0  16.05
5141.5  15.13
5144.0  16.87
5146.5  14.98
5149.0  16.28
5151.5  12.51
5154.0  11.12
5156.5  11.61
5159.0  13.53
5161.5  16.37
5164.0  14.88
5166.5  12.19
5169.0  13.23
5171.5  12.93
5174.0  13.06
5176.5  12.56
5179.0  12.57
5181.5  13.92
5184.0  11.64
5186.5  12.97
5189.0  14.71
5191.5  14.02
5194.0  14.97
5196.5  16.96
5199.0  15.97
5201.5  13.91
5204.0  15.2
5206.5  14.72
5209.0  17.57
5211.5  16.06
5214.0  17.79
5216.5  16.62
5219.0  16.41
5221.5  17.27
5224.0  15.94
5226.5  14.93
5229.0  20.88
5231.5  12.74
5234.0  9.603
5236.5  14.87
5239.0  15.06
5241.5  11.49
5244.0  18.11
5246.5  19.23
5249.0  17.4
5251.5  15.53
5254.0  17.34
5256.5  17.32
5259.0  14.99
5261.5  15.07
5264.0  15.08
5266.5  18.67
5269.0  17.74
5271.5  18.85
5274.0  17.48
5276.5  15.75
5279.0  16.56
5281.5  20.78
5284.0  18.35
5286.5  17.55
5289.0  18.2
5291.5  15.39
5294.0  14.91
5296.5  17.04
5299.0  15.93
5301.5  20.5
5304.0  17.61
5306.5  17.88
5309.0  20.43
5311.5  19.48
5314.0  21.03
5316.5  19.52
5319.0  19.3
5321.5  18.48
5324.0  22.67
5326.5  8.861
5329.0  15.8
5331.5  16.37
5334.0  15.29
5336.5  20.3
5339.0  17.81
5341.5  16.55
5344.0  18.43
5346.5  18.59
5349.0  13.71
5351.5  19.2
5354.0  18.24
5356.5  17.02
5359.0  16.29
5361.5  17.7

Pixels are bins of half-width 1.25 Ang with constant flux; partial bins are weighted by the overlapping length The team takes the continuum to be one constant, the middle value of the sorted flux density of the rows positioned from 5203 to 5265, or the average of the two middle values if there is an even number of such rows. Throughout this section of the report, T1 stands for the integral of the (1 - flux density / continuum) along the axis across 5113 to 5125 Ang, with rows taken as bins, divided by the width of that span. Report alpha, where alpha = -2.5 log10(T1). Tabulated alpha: 5.23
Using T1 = 0.008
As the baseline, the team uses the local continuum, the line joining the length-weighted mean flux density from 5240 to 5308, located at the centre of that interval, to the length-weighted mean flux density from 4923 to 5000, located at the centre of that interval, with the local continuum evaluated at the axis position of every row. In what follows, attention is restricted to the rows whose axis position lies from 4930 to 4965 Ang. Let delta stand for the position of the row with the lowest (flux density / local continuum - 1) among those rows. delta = 4954.0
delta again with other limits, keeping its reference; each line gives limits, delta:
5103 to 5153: 5151.5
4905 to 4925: 4914.0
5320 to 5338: 5326.5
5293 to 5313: 5294.0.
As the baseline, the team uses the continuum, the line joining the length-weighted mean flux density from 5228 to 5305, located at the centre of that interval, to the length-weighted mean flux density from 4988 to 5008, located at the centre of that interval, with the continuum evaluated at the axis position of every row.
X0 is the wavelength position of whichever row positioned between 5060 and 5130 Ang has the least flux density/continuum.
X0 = 5076.5 Ang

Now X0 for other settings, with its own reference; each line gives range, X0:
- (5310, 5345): 5326.5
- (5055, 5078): 5076.5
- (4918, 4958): 4954.0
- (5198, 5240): 5234.0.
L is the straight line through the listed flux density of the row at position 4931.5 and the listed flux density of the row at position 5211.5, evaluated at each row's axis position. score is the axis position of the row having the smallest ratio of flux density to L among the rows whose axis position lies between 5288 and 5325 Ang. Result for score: 5294.0 Ang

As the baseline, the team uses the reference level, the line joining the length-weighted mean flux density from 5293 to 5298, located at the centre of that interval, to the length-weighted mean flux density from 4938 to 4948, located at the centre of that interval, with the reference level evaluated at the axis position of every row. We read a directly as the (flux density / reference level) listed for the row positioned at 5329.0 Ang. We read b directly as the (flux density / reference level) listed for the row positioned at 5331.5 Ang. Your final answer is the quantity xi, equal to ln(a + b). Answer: 0.70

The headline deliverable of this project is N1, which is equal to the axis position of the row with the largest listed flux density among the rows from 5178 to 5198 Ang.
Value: 5196.5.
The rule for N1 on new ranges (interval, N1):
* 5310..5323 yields 5314.0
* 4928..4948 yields 4946.5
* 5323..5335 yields 5324.0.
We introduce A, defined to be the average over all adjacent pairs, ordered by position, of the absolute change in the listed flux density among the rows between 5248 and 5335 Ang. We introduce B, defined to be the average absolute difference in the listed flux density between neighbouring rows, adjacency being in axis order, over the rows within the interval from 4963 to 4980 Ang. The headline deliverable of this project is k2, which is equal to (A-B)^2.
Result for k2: 1.4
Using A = 2.1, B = 0.92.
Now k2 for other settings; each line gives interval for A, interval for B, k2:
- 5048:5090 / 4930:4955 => 0.9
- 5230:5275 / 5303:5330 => 1.5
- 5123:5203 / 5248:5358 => 0.7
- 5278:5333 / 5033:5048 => 0.0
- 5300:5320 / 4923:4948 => 0.0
